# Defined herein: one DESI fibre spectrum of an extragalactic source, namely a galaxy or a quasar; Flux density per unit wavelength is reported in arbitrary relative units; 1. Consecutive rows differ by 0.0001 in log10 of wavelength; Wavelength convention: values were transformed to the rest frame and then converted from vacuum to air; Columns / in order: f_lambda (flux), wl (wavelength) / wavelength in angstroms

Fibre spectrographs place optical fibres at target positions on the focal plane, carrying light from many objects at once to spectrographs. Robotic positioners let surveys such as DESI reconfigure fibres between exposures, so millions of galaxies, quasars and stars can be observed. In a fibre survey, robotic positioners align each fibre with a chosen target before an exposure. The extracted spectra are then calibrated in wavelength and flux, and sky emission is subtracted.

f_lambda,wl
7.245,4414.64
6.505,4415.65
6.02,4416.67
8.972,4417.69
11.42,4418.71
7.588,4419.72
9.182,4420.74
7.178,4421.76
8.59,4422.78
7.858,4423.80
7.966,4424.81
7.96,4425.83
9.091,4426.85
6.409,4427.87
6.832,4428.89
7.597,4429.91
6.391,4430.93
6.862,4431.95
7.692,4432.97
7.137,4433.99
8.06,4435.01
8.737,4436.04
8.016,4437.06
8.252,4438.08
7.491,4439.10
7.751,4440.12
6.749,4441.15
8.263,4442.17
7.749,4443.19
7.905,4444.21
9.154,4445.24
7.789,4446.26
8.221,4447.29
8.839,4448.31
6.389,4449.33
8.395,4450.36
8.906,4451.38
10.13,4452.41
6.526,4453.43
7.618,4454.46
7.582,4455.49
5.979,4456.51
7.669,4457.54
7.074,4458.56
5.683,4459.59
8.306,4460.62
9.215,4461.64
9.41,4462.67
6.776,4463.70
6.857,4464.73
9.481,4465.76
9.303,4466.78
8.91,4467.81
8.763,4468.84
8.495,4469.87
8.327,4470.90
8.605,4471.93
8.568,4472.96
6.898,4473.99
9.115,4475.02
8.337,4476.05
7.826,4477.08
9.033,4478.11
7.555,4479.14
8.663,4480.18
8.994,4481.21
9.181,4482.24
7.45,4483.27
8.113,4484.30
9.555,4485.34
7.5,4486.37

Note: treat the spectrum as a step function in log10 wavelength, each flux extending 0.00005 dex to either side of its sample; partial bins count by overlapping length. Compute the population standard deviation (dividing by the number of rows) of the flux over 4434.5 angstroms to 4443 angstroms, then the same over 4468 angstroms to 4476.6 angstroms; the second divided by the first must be 1.1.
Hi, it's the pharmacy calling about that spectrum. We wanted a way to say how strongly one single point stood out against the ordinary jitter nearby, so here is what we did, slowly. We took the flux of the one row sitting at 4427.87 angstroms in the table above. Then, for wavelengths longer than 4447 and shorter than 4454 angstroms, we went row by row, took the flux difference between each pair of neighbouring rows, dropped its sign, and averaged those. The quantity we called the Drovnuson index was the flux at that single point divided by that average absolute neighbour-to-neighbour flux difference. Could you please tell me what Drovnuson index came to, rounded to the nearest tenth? 3.7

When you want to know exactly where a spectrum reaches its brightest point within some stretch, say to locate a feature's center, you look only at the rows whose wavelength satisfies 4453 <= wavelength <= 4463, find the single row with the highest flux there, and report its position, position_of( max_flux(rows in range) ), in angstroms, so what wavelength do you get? 4462.67 angstroms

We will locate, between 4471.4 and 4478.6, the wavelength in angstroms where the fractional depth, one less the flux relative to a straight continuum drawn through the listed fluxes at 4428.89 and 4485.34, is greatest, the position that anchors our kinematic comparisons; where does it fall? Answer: 4473.99 angstroms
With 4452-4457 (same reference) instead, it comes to 4456.51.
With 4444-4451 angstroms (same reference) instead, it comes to 4449.33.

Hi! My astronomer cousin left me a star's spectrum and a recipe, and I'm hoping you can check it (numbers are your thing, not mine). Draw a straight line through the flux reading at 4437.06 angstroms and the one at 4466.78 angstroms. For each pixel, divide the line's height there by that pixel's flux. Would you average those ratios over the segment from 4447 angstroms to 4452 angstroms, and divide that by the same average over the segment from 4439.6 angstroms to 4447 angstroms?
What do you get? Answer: 1.01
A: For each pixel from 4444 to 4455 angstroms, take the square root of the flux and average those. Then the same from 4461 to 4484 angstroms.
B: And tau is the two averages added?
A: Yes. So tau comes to 5.75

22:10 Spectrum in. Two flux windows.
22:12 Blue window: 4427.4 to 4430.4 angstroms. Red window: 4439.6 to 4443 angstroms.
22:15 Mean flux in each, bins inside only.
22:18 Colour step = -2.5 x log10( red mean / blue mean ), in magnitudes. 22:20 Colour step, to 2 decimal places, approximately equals -0.10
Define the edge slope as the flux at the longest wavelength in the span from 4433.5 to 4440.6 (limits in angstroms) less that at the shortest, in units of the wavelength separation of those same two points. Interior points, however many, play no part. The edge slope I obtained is 0.100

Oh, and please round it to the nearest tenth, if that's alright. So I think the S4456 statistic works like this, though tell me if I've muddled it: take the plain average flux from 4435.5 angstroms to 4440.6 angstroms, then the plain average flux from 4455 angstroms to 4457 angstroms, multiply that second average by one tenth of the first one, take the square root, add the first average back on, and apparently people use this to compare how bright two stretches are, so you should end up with 10.4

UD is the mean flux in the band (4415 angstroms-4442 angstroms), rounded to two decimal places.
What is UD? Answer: 7.78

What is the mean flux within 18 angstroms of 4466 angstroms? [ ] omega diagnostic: 8.14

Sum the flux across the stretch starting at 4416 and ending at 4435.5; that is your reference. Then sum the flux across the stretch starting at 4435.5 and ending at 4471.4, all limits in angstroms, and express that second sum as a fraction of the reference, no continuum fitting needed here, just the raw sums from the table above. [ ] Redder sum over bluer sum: 1.9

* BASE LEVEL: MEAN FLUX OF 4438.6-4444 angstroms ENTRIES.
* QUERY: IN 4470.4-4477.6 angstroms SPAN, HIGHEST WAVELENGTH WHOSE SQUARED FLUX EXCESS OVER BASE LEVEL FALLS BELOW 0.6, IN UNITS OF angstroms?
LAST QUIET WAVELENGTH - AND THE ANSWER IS 4477.08 angstroms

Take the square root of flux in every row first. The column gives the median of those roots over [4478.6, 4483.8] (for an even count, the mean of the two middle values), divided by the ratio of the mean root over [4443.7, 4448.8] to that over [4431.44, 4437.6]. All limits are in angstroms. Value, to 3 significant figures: 2.83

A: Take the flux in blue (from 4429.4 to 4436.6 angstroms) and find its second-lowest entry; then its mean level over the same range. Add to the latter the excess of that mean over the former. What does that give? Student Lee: 8.1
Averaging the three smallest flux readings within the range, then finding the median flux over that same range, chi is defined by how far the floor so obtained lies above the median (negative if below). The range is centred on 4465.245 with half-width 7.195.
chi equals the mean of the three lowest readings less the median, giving -2.11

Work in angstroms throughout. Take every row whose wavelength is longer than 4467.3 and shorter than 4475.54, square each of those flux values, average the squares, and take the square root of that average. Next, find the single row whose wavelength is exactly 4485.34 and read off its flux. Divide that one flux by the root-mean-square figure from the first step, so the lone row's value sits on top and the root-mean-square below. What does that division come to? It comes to 1.13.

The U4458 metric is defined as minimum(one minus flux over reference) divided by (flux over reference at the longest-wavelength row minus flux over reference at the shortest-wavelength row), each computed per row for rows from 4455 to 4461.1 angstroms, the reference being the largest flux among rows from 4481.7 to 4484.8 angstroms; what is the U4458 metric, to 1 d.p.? 1.2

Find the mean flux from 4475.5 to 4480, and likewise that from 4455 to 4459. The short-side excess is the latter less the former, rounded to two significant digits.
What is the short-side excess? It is -1.1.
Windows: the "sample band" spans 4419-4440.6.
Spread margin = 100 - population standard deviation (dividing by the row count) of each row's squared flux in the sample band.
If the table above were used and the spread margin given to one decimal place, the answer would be 88.2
